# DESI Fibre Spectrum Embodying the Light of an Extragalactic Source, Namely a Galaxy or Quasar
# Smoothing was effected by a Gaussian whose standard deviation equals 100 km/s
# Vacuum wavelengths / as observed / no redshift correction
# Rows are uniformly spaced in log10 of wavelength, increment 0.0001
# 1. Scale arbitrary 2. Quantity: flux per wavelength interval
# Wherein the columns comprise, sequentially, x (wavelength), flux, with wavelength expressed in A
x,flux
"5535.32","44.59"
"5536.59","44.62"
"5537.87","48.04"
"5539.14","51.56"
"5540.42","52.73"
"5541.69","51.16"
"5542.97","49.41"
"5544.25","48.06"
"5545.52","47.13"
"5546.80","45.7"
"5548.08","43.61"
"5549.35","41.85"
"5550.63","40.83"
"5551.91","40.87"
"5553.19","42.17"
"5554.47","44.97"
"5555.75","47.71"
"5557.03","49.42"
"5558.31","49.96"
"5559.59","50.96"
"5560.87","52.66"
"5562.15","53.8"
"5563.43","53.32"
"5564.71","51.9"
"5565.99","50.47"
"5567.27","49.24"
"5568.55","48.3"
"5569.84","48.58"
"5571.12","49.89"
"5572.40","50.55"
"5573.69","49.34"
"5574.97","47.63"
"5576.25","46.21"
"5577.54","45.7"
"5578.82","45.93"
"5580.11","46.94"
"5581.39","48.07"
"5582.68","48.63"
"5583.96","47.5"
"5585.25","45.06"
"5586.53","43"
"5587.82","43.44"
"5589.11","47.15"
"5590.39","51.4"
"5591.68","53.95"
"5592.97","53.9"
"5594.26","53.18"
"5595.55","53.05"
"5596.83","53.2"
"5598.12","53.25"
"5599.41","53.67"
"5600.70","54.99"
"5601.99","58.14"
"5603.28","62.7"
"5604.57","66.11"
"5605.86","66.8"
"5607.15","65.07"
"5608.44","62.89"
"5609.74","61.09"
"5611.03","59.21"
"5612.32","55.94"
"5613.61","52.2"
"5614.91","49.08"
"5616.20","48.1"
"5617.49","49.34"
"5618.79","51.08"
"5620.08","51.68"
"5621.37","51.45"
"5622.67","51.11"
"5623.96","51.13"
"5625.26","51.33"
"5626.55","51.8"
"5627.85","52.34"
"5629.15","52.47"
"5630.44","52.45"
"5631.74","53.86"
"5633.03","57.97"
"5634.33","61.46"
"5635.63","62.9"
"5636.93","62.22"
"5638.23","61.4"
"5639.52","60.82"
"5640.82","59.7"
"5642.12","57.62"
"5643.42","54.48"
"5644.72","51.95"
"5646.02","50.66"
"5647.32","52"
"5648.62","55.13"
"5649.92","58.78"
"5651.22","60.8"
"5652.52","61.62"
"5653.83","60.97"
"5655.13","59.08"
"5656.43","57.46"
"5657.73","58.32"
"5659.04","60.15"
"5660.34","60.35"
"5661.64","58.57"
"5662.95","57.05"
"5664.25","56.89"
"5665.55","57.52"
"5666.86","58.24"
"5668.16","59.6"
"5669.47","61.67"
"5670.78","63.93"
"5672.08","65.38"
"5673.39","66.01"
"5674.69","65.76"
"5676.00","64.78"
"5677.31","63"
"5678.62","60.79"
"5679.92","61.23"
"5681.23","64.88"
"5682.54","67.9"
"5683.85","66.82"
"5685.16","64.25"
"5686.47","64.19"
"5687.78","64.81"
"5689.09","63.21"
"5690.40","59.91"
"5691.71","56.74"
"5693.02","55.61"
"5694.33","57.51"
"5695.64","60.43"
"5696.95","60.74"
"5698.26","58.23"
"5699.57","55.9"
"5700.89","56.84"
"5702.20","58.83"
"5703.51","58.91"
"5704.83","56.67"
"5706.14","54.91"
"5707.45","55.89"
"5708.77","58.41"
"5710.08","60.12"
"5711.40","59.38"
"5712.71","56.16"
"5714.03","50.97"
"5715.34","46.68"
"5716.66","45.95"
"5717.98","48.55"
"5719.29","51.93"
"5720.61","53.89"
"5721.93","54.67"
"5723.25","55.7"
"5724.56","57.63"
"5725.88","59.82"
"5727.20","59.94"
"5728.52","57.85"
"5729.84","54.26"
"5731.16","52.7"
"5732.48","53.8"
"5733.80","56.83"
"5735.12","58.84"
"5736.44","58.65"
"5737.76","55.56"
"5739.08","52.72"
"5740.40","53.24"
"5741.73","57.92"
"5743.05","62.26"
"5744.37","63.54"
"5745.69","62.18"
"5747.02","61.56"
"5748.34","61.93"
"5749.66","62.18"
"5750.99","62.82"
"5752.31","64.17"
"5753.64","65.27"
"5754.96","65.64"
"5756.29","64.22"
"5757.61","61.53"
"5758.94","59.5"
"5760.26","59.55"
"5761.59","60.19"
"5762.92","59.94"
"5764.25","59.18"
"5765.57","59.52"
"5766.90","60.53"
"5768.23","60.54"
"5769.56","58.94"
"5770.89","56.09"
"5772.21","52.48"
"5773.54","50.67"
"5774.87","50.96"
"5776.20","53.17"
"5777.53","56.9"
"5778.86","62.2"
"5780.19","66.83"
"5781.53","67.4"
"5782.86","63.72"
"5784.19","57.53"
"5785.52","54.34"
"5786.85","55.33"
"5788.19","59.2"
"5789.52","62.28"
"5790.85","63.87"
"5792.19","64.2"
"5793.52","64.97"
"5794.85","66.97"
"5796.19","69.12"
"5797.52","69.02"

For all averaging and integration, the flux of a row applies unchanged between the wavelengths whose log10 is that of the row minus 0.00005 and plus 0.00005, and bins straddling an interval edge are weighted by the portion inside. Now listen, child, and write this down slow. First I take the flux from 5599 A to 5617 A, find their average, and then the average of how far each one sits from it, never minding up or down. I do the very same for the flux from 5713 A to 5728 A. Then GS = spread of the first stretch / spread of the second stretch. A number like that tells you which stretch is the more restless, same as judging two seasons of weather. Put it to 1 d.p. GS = 1.3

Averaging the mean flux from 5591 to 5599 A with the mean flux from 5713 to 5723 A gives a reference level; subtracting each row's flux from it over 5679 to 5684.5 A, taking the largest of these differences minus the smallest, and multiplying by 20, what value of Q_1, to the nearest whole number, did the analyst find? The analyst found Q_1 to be 133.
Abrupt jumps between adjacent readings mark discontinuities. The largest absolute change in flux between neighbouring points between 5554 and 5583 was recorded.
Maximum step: 2.74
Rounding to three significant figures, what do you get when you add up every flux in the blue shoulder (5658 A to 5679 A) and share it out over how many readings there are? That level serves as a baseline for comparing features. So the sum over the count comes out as 61.2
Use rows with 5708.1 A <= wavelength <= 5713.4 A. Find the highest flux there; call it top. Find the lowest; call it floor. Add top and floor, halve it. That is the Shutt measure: 58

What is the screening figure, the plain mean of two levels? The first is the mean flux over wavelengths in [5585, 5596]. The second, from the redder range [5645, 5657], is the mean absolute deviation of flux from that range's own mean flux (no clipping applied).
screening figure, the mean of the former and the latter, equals 26.3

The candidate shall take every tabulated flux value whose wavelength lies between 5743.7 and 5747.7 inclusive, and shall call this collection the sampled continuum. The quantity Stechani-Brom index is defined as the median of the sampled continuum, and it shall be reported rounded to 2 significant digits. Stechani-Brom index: 62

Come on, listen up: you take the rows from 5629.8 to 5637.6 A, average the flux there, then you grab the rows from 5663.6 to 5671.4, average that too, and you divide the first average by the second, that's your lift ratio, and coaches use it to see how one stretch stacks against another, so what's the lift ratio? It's 0.98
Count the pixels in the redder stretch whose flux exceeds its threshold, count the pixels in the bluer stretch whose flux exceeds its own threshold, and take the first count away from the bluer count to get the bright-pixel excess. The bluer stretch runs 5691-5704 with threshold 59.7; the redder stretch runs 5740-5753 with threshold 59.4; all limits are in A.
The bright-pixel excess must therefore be -6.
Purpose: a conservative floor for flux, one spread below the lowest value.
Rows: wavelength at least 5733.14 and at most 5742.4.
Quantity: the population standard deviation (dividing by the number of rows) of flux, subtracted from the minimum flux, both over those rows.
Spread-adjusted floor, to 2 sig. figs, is 50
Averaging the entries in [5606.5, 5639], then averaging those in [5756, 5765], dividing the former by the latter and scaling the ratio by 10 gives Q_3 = 9.1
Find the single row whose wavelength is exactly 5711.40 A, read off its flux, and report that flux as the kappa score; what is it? 59.38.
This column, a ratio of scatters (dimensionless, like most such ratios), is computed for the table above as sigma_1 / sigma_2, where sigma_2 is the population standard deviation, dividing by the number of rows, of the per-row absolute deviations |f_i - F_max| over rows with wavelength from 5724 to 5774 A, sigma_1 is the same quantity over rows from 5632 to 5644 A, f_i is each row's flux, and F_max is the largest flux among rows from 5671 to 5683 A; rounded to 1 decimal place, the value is 0.7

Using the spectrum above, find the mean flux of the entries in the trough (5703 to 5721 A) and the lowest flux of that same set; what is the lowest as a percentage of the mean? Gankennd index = 85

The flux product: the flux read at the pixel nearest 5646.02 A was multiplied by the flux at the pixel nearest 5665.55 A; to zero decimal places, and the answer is 2914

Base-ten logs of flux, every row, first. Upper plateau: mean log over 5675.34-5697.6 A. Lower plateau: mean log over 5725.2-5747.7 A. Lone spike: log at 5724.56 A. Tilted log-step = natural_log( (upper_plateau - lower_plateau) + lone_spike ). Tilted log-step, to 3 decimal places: 0.584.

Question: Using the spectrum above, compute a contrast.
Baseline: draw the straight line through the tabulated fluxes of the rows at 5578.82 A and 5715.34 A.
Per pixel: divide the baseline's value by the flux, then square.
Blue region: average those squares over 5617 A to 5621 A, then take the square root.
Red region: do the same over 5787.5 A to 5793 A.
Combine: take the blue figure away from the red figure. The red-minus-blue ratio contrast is -0.155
